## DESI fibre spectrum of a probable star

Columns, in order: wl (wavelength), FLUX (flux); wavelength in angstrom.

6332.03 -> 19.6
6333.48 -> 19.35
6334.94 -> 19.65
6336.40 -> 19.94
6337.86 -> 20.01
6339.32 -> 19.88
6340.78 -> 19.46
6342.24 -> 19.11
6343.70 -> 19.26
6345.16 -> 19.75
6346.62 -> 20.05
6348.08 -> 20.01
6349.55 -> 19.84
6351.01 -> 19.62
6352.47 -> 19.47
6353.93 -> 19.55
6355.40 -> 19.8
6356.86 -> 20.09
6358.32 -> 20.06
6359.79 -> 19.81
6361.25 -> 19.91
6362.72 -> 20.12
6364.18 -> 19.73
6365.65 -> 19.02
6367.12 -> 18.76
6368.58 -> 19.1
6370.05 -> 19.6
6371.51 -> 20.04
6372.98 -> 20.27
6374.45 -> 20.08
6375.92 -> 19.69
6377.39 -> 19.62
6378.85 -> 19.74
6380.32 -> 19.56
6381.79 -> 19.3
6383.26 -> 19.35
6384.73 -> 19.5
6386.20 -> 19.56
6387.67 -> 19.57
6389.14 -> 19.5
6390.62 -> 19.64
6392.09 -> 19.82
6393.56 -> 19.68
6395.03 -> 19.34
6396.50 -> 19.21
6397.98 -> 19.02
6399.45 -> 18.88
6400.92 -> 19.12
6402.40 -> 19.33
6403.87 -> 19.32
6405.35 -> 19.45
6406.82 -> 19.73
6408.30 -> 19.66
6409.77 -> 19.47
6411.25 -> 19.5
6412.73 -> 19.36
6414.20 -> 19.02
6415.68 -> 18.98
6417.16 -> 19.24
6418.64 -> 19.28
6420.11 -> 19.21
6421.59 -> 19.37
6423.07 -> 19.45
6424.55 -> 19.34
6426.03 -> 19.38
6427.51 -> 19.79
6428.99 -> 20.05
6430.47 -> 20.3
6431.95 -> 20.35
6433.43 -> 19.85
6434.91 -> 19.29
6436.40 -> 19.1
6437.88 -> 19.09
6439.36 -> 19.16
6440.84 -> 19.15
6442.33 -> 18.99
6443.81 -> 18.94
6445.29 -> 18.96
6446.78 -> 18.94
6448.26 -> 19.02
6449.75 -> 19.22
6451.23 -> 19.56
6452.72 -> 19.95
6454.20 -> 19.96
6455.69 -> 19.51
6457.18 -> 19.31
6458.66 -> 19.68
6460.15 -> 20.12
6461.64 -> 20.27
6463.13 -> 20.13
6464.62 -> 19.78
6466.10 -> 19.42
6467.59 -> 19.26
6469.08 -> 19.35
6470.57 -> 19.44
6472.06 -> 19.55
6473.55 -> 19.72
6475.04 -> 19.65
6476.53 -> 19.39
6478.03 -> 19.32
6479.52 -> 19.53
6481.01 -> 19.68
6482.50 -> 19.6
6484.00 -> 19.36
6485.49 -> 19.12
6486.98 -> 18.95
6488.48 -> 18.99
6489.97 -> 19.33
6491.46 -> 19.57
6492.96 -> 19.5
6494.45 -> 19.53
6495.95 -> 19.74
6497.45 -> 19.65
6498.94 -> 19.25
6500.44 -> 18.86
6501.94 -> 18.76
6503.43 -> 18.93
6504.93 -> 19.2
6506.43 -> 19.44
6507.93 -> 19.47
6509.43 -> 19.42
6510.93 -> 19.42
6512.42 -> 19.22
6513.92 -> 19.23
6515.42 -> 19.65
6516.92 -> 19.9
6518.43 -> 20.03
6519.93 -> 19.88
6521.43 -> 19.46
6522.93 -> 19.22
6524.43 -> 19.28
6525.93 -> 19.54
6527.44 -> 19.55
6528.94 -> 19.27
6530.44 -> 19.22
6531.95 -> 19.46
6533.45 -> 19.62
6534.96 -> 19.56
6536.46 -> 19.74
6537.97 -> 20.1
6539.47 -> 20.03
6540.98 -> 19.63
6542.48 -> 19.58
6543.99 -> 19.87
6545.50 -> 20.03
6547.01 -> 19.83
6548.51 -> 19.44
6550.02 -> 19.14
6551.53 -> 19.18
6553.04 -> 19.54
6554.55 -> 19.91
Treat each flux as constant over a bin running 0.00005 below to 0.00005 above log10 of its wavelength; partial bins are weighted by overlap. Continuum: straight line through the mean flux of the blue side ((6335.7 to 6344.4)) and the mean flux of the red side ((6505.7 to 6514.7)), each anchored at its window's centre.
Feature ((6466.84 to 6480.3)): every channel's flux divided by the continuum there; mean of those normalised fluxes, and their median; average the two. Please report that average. 1.00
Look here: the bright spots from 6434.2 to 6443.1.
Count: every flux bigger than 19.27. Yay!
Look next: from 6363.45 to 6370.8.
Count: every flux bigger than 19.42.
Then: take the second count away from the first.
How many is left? -1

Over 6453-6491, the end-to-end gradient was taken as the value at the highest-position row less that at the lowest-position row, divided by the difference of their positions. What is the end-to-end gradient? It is -0.018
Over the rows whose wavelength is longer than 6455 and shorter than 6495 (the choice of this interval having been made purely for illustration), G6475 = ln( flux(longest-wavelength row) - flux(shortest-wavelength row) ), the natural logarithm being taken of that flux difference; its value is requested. -3.9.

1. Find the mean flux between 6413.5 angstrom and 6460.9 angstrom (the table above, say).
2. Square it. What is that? 377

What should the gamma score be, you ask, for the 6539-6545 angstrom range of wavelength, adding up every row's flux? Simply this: 79.1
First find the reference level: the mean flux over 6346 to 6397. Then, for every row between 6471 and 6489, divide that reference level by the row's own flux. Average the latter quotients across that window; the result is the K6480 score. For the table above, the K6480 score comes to 1.01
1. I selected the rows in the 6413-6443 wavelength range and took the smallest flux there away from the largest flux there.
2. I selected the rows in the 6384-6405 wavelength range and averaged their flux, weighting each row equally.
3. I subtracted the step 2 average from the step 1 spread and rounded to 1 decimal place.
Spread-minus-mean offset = -18.0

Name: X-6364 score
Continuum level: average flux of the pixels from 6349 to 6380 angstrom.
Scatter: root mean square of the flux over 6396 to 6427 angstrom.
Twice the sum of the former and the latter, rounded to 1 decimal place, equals 78.0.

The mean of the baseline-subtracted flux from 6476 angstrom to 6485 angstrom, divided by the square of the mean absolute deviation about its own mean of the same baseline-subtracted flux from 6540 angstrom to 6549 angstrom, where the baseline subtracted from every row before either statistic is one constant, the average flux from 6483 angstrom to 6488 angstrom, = 10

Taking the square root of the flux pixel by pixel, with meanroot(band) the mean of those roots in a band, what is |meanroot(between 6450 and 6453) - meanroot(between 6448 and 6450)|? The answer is 0.07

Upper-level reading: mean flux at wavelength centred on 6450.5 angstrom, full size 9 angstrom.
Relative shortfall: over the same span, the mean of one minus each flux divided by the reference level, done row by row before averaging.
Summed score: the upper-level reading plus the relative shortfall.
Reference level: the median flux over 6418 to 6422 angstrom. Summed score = 19.43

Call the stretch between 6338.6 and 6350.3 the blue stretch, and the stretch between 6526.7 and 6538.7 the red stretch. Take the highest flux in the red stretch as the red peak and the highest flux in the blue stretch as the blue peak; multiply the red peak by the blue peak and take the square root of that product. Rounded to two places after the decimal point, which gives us 20.07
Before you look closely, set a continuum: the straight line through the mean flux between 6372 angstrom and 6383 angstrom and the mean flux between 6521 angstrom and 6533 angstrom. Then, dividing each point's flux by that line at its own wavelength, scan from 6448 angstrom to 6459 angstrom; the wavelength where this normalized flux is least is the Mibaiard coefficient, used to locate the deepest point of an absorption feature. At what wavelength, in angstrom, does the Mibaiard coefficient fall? 6448.26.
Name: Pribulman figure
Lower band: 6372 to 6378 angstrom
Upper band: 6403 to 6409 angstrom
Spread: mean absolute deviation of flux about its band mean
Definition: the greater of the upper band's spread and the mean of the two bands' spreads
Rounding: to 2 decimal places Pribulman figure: 0.21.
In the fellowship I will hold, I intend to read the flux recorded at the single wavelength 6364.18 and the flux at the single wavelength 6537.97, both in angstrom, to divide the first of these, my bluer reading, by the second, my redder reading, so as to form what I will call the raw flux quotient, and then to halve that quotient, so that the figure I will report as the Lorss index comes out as 0.491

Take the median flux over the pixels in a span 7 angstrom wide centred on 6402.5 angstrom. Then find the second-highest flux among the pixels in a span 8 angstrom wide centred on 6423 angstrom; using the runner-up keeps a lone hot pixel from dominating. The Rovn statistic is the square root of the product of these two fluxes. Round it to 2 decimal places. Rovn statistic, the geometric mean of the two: 19.35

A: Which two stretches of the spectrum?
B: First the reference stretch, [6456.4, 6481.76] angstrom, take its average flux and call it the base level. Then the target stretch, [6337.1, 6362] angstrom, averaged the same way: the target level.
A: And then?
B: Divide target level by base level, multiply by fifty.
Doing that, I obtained 50.3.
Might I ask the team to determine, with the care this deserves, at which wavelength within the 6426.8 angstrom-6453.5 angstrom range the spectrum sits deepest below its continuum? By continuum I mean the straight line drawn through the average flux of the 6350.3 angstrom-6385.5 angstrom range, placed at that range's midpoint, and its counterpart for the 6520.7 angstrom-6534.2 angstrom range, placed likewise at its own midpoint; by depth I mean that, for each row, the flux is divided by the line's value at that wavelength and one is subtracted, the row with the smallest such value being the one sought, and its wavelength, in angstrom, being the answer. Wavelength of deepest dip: 6443.81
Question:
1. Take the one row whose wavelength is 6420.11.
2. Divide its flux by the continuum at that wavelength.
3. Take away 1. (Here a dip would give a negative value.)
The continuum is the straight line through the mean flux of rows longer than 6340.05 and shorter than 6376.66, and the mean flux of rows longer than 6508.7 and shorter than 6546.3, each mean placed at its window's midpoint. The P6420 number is -0.023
